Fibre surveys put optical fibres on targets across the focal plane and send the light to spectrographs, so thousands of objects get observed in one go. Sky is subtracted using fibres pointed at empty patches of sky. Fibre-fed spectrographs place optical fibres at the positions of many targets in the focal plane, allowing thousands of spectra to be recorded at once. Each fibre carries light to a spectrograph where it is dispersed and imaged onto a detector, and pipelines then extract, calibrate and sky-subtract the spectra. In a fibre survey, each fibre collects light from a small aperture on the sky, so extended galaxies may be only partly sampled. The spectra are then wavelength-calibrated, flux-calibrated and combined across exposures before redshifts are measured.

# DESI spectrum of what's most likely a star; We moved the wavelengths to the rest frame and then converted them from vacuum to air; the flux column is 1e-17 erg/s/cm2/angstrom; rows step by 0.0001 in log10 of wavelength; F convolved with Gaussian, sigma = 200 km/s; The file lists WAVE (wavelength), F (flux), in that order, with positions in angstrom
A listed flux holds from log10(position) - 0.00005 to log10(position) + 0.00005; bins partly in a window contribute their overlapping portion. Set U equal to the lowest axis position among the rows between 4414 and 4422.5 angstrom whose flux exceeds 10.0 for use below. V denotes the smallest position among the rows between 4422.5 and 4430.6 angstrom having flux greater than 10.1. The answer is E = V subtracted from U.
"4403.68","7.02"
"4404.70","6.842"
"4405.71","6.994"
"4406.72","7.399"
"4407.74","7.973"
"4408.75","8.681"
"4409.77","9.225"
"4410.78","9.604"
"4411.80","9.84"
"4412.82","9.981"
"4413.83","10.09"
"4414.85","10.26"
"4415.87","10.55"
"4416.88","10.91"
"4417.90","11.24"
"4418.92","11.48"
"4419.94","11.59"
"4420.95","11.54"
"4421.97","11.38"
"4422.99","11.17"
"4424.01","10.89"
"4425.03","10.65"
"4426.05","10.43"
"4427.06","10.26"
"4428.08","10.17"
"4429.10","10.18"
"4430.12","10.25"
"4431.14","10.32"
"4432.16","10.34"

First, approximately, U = 4414.85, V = 4422.99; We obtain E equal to -8.1 angstrom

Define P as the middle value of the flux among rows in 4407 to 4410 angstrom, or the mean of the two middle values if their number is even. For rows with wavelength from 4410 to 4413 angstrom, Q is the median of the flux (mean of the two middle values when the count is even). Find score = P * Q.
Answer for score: 85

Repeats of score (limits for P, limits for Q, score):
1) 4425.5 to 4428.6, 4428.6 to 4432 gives 105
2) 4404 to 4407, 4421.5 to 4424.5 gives 78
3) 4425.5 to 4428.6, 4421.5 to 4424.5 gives 115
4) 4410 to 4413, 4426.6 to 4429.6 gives 100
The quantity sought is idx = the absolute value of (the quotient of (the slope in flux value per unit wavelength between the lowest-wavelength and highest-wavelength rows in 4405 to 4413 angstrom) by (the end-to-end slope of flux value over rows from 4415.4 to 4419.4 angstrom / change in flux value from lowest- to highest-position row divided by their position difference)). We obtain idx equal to 1.4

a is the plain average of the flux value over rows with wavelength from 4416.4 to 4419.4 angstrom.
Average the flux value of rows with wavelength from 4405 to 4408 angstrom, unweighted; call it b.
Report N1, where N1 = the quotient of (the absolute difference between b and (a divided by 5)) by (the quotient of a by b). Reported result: 3.5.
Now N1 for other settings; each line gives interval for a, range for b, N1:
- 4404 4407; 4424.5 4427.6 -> 13.3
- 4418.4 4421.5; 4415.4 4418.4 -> 8.1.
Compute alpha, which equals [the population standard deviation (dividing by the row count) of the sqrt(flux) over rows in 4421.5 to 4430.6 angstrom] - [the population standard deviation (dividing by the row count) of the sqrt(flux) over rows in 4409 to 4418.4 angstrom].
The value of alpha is -0.028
